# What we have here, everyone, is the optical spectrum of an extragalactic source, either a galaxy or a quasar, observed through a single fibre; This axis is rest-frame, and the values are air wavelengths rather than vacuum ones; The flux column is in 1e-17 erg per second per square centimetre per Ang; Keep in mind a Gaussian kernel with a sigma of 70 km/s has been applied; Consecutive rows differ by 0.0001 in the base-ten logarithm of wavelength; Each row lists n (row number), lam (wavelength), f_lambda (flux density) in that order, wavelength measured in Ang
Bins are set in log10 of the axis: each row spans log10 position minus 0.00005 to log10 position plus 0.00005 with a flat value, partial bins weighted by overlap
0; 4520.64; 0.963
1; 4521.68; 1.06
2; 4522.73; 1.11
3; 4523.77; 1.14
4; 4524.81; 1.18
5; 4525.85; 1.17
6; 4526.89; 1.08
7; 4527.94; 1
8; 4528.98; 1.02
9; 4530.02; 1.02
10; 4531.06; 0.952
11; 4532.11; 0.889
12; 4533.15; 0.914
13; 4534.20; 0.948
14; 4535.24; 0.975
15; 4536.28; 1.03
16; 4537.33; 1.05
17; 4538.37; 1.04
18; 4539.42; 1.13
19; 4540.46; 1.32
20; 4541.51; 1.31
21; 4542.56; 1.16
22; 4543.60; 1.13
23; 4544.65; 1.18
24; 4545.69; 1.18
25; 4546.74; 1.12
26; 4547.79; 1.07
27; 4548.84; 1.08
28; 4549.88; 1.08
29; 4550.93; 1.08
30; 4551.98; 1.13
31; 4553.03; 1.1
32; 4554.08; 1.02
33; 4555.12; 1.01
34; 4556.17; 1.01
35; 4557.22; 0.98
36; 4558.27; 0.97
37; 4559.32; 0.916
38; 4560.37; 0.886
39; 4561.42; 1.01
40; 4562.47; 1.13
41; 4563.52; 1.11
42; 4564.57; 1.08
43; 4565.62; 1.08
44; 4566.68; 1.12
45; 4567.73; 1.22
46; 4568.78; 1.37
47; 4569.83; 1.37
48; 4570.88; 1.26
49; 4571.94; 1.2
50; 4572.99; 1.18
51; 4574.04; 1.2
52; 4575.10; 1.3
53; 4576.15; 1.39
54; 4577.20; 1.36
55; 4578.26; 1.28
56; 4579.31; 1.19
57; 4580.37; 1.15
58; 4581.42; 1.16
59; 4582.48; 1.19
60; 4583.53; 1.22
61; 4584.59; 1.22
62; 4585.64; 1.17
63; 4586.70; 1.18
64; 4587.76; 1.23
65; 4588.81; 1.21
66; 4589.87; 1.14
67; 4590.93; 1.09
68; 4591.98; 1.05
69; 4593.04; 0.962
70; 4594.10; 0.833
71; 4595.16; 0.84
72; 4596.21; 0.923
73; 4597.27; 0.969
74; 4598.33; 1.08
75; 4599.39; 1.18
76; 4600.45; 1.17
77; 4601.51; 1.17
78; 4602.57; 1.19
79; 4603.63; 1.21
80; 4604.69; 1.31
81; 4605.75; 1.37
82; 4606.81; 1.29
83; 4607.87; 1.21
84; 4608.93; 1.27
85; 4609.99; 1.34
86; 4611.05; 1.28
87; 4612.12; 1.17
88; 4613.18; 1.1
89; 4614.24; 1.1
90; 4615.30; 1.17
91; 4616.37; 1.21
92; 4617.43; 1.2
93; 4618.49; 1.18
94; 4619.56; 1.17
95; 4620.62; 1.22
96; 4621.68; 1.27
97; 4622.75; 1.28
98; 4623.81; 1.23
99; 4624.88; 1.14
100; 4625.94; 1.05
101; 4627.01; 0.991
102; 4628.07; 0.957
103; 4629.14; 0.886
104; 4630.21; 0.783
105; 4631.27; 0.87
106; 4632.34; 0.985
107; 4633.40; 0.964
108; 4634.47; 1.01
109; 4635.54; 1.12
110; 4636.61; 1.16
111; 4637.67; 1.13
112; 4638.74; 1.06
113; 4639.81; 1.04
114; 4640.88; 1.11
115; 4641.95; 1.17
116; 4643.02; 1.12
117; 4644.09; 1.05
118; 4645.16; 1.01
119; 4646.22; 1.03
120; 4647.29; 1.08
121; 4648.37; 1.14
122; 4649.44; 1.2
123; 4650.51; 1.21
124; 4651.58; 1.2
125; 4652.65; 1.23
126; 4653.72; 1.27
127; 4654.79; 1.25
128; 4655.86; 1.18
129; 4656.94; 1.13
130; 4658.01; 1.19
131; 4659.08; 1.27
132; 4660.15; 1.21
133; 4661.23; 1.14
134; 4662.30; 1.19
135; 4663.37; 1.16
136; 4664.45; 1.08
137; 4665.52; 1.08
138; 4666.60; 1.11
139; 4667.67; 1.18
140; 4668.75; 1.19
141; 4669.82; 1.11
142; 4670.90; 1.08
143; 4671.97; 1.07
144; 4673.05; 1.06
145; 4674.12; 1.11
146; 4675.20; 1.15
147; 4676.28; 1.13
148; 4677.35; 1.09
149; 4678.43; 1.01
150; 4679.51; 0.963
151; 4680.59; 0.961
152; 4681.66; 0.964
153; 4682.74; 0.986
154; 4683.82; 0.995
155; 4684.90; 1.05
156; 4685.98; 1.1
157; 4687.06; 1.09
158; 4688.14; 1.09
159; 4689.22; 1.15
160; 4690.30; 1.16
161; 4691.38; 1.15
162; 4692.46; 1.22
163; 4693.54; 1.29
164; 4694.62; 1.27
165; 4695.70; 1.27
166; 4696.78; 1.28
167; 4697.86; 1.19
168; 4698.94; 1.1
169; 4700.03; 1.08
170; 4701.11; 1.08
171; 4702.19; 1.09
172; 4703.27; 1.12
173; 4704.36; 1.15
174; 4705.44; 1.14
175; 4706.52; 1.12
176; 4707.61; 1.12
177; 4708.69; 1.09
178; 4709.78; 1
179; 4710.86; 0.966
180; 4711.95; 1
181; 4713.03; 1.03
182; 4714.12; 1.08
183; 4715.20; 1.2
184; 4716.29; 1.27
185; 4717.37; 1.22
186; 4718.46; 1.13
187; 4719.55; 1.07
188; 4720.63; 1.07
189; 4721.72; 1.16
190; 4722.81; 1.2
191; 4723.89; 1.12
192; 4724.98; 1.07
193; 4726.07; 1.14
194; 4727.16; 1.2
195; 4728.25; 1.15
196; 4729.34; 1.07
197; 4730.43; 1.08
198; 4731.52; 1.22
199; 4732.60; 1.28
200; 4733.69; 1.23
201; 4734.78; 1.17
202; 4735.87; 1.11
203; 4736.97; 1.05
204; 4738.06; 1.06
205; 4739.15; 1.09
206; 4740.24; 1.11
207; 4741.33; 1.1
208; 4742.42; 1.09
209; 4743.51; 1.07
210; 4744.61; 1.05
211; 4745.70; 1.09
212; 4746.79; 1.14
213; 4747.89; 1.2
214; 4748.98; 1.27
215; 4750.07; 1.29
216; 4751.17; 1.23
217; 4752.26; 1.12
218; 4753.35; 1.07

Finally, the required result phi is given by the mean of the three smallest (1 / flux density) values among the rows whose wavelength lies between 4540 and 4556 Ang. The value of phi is 0.79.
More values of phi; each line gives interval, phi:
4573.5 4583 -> 0.74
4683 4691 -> 0.88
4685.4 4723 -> 0.78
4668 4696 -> 0.78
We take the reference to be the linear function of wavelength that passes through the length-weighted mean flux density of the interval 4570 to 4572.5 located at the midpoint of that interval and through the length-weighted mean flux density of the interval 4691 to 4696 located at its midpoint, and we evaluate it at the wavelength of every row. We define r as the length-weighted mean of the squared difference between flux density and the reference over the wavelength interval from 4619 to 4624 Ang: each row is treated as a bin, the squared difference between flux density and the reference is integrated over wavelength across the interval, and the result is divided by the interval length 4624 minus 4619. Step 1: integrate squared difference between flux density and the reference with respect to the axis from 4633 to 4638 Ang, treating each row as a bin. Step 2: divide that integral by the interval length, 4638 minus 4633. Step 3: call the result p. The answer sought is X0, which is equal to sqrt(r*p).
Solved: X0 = 0.0078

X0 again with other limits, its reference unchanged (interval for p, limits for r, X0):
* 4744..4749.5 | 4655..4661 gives 0.0080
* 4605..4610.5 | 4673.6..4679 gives 0.0114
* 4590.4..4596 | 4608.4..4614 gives 0.0283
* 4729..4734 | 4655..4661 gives 0.0071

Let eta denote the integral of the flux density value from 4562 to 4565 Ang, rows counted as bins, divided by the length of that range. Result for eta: 1.11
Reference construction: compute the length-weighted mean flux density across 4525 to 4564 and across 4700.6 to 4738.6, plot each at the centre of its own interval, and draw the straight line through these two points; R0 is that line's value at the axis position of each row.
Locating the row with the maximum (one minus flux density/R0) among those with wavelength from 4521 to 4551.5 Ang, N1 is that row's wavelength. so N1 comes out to 4532.11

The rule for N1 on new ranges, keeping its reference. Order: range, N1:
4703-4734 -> 4710.86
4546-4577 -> 4560.37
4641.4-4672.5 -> 4645.16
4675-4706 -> 4680.59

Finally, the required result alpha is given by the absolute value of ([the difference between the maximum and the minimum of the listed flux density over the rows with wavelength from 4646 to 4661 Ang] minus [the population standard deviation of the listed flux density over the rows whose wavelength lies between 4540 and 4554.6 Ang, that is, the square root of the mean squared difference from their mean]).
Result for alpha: 0.16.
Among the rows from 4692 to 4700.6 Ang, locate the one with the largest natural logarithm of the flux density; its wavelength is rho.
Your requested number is 4693.54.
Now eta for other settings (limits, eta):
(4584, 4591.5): 1.18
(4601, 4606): 1.24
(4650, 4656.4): 1.22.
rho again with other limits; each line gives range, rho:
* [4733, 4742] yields 4733.69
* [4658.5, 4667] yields 4659.08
